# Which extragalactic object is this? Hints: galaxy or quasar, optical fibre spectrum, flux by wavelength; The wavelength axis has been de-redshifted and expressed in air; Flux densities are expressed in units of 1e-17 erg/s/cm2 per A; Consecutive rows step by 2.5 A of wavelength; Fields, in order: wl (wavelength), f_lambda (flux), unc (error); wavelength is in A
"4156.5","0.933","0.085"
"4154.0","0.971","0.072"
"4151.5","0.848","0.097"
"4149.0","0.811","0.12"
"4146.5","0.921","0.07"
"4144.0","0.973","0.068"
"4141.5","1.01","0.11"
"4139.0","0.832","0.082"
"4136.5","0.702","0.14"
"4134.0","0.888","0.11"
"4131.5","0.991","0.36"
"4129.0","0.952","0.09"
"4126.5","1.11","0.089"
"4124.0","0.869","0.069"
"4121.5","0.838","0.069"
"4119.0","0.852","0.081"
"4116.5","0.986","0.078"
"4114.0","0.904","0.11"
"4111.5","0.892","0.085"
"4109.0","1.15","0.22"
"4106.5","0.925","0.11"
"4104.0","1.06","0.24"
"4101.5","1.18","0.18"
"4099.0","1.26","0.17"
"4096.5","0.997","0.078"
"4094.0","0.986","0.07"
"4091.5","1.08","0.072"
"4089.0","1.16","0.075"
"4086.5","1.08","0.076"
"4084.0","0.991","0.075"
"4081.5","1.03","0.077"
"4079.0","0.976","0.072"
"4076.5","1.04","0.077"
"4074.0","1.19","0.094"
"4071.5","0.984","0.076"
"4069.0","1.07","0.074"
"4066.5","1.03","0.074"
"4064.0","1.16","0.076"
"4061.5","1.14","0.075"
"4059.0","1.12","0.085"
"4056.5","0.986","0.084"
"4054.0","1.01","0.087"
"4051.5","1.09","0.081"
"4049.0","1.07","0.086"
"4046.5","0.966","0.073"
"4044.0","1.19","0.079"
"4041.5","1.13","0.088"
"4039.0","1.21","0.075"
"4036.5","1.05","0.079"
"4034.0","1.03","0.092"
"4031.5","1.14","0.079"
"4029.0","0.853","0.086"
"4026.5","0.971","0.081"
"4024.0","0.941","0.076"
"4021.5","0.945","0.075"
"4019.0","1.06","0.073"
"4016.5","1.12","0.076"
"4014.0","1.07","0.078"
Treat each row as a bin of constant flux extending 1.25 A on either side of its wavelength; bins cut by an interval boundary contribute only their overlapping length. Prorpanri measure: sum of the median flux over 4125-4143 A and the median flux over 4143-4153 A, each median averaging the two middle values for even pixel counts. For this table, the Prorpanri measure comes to 1.84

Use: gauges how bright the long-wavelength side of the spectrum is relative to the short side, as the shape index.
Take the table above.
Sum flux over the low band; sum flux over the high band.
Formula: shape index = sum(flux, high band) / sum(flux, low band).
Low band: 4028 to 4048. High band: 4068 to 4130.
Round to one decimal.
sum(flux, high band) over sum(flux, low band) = 3.0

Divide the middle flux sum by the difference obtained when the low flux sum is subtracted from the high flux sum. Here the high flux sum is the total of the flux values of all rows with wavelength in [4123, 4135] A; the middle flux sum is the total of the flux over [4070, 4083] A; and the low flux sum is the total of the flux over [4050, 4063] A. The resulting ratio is -10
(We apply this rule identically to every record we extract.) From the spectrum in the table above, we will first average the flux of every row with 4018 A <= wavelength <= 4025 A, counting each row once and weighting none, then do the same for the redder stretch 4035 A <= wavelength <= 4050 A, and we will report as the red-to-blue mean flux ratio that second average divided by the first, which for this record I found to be 1.12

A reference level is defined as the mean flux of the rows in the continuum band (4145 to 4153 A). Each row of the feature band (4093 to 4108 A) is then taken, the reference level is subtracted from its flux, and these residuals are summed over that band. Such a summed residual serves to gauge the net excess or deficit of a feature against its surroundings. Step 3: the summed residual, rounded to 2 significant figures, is 1.2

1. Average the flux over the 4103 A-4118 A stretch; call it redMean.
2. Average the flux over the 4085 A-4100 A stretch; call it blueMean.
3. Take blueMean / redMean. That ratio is 1.11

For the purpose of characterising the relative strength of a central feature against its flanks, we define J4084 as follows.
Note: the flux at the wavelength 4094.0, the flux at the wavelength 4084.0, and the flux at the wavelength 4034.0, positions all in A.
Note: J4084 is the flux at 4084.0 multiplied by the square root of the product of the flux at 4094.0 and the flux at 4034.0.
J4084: 1.00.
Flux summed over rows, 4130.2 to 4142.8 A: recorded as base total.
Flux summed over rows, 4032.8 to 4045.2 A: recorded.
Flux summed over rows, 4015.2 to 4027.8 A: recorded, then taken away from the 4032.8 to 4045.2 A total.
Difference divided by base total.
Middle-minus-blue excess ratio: 0.13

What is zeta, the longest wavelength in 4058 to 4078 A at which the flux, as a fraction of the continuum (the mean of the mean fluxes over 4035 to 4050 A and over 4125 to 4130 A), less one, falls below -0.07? 4071.5 A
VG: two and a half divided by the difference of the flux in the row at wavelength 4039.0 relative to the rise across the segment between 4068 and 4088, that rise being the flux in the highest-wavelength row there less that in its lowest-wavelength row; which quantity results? 2.08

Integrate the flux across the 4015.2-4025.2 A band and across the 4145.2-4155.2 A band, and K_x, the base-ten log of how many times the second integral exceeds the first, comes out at -0.059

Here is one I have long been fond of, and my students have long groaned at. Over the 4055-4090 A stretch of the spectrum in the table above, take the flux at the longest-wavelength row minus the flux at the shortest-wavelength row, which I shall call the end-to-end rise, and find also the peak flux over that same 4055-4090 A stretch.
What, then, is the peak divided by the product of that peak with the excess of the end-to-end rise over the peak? -0.98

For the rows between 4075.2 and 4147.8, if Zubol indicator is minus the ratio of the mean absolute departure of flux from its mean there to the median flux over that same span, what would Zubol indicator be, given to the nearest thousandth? -0.092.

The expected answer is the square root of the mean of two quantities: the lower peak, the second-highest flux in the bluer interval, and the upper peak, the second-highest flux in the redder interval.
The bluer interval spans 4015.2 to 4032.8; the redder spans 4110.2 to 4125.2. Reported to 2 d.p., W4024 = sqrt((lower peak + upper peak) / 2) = 1.01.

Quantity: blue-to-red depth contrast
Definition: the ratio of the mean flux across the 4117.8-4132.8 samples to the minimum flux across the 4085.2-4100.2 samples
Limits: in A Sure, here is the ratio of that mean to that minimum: 0.95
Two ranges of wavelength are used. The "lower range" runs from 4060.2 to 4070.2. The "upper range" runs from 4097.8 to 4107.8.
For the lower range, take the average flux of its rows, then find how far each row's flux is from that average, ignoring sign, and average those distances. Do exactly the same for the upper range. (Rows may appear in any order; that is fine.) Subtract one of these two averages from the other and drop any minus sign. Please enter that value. 0.064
